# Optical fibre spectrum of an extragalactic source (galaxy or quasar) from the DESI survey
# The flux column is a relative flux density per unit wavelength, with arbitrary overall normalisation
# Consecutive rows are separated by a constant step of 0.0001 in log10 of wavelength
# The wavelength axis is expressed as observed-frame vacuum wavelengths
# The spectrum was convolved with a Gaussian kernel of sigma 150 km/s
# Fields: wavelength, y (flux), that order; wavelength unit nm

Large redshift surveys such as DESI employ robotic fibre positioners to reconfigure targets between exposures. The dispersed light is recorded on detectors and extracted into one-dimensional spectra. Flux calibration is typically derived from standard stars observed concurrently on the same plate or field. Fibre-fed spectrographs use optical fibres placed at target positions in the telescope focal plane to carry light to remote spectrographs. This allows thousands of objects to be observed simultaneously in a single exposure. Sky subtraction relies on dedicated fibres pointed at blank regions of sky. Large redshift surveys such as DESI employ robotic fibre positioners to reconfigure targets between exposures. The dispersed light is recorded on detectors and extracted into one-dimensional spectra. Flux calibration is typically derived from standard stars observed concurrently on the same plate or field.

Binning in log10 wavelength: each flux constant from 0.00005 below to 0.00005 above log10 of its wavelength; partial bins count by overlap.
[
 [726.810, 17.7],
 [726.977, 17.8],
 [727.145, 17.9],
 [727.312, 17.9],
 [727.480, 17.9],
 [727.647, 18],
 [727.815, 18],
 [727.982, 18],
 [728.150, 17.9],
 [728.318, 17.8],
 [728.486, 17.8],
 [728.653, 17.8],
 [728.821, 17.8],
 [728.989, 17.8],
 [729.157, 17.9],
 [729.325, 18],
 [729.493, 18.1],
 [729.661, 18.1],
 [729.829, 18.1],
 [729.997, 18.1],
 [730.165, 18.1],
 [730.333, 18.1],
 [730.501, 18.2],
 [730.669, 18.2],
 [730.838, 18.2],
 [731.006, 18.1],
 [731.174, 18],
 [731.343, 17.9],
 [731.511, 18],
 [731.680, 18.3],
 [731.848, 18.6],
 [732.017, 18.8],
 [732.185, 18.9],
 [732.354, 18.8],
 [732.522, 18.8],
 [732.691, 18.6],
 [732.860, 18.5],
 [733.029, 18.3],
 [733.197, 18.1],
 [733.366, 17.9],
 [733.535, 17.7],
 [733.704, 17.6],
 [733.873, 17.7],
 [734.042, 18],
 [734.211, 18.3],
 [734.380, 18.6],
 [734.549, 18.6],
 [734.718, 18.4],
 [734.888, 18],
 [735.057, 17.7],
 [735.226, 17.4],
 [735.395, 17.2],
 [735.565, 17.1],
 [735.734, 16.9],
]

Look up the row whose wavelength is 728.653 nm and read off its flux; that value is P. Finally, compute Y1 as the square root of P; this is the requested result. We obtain 4.22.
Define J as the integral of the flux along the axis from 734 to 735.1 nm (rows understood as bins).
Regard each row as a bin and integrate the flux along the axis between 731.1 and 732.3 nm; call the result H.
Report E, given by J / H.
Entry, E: 0.91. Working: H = 22.0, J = 20.1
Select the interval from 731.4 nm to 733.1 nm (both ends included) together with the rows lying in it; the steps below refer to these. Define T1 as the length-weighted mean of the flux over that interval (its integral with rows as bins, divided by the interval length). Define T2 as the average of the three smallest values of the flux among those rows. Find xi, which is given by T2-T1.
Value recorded -0.35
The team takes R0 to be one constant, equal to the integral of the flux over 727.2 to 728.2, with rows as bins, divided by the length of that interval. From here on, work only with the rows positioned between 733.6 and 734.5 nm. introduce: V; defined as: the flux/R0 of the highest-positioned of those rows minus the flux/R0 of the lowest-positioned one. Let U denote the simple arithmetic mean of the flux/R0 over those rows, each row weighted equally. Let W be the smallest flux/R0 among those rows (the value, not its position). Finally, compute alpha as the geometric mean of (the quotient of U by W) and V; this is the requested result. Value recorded 0.24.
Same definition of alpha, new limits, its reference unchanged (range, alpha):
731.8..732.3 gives 0.13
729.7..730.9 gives 0.07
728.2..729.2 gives 0.07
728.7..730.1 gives 0.13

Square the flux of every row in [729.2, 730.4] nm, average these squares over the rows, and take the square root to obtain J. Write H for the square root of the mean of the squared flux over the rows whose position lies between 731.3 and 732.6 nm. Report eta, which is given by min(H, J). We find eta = 18.1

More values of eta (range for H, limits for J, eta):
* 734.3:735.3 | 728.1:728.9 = 17.8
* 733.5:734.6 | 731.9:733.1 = 18.1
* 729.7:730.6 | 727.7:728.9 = 17.9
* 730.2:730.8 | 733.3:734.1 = 17.8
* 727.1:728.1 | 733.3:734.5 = 18.0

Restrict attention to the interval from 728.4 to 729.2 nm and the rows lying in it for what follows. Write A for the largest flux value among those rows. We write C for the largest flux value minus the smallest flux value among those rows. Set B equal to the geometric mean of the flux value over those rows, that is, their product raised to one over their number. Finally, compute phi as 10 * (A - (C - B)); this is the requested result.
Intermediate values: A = 17.9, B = 17.8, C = 0.10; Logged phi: 356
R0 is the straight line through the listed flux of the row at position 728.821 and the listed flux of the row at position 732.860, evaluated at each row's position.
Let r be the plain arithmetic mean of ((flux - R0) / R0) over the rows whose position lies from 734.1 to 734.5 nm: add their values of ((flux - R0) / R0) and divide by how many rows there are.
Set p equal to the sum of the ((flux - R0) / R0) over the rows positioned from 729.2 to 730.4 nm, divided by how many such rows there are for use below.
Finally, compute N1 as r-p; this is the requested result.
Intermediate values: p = 0.0062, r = -0.016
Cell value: -0.02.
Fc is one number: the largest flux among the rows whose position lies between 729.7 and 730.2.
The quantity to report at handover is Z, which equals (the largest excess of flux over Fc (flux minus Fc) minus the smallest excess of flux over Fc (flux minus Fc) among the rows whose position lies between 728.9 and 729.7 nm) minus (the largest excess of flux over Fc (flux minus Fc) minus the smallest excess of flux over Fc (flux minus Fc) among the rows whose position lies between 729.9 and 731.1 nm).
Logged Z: 0.20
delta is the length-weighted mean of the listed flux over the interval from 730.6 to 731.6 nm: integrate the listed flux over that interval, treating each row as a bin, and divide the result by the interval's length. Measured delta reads 18.1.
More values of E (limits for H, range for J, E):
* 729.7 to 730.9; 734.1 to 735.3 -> 1.00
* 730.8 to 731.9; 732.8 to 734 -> 1.08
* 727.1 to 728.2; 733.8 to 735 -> 1.11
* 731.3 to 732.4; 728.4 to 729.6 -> 1.06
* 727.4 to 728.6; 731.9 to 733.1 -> 1.04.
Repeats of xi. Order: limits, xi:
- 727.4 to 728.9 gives -0.09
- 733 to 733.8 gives -0.17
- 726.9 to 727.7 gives -0.03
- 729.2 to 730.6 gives -0.04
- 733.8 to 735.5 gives -0.55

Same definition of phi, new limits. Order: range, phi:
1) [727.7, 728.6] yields 357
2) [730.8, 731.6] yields 359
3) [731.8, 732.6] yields 374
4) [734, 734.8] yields 364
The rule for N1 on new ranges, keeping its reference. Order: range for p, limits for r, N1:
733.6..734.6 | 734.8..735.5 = -0.04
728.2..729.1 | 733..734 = -0.04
